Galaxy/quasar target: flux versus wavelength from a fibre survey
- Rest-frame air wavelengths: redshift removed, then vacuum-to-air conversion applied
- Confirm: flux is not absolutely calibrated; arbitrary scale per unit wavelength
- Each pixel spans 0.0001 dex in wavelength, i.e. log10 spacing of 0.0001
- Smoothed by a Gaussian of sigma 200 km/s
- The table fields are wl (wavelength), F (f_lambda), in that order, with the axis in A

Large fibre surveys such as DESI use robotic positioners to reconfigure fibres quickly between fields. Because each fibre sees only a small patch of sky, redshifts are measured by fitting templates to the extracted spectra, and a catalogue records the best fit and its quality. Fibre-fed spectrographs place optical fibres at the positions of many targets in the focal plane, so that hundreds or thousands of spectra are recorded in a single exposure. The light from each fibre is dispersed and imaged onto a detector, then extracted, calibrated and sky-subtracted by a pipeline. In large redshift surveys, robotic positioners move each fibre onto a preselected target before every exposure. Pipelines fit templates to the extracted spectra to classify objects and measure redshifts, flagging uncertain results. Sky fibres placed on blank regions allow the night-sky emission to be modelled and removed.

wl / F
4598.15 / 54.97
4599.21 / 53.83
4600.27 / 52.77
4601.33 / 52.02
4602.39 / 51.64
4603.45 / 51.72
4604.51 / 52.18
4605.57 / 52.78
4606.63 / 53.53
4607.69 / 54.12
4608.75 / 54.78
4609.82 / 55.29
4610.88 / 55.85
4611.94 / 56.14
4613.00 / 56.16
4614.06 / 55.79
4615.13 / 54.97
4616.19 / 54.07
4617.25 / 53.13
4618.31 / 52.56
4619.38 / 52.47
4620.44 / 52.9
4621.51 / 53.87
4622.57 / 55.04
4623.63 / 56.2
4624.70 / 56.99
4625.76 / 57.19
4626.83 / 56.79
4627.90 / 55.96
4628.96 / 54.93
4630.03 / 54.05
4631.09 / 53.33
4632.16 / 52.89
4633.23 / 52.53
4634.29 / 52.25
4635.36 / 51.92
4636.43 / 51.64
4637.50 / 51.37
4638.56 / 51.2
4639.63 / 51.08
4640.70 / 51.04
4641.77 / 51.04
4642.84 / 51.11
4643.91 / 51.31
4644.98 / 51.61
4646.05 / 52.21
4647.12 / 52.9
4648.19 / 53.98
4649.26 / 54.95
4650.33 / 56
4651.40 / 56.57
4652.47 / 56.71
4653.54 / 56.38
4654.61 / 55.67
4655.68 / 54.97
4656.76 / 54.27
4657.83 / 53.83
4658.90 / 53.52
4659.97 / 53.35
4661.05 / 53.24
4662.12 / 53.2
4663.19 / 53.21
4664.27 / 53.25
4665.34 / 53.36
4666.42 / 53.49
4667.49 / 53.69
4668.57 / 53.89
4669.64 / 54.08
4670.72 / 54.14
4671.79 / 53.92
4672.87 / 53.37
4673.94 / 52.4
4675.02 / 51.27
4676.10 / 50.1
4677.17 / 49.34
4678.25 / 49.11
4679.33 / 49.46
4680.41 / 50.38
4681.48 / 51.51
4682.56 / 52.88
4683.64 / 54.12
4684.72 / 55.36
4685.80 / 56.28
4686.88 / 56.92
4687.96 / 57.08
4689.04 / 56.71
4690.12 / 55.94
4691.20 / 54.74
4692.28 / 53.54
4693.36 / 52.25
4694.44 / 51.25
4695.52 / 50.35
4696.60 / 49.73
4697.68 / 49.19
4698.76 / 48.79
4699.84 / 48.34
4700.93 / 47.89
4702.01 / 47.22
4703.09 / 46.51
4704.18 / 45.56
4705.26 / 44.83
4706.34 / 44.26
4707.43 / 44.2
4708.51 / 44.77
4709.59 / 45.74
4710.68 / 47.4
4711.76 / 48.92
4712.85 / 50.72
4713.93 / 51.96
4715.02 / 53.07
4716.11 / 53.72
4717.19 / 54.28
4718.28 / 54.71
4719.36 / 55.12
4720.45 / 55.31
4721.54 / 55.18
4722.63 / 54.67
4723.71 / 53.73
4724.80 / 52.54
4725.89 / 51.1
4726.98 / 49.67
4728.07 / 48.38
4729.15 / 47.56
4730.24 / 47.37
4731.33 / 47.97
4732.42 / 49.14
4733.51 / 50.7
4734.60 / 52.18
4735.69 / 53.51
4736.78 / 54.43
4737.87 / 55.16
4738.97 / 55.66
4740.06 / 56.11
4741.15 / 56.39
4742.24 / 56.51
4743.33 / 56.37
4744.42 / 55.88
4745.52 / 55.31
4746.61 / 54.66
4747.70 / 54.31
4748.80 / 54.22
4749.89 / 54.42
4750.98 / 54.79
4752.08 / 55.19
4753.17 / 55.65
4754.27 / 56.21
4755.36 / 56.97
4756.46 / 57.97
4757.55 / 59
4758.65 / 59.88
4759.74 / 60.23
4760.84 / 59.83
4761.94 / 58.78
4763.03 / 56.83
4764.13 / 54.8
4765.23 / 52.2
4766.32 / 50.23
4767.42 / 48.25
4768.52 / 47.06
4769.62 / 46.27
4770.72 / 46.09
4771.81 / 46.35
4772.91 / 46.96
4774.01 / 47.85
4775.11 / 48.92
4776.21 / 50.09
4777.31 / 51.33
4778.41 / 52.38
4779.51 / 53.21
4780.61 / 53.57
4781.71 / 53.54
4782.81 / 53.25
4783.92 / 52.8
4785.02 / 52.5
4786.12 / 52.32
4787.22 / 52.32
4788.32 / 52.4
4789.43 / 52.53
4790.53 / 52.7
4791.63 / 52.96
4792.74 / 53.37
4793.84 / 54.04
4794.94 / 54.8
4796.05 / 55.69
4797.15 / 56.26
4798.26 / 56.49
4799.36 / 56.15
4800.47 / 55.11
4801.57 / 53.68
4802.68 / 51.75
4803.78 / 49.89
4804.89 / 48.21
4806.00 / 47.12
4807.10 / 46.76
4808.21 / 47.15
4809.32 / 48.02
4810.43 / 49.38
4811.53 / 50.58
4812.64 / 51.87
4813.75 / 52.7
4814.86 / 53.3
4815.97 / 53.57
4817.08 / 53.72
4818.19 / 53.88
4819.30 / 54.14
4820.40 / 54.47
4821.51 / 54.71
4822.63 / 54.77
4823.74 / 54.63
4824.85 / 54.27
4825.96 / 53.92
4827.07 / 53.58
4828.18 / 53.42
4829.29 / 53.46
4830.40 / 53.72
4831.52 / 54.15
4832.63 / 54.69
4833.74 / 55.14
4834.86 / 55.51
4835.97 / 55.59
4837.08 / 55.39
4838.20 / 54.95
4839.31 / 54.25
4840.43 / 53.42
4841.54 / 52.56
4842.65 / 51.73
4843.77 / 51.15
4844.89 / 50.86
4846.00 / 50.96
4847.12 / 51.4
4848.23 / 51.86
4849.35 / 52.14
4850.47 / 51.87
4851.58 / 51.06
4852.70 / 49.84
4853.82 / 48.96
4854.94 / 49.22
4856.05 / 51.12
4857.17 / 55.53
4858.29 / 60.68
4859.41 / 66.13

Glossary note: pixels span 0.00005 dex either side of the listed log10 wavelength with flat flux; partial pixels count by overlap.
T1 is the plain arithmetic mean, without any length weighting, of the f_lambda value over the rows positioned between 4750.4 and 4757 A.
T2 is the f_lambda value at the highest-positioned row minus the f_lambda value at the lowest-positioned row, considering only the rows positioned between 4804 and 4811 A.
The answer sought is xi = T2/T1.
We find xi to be 0.021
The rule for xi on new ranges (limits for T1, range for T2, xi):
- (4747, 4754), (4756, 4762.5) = 0.015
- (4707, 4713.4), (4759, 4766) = -0.171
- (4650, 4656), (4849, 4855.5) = -0.052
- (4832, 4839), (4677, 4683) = 0.064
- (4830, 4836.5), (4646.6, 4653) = 0.070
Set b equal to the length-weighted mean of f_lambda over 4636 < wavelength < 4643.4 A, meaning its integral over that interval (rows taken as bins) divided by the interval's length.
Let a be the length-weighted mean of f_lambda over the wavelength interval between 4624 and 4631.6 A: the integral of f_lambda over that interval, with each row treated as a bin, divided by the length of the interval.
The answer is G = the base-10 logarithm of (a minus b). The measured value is 0.6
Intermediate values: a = 55.6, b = 51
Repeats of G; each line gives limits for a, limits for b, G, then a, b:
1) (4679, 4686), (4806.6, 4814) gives 0.5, 52.8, 49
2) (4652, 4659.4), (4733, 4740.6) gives 0.0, 55.1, 54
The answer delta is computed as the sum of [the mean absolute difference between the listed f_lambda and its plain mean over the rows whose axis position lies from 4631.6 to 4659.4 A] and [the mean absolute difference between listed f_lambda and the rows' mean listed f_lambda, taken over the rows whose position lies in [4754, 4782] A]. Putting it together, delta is 5.8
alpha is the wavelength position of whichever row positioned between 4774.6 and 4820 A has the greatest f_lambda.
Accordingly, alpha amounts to 4798.26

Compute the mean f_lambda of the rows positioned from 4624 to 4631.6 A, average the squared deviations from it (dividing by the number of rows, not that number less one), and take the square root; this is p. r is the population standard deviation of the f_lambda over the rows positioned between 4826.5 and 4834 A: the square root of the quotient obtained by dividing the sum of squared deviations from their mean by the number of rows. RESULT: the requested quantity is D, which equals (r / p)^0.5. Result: 0.7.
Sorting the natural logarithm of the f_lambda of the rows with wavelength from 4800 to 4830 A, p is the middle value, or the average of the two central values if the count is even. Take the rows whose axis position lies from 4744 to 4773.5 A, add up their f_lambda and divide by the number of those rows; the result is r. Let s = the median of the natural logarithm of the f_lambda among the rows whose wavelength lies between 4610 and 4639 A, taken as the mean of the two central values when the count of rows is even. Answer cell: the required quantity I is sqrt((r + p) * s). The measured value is 15.21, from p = 3.98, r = 54.0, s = 3.99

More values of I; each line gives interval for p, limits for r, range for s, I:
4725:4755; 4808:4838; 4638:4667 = 15.10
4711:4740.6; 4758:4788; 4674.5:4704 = 14.86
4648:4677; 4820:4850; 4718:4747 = 15.18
